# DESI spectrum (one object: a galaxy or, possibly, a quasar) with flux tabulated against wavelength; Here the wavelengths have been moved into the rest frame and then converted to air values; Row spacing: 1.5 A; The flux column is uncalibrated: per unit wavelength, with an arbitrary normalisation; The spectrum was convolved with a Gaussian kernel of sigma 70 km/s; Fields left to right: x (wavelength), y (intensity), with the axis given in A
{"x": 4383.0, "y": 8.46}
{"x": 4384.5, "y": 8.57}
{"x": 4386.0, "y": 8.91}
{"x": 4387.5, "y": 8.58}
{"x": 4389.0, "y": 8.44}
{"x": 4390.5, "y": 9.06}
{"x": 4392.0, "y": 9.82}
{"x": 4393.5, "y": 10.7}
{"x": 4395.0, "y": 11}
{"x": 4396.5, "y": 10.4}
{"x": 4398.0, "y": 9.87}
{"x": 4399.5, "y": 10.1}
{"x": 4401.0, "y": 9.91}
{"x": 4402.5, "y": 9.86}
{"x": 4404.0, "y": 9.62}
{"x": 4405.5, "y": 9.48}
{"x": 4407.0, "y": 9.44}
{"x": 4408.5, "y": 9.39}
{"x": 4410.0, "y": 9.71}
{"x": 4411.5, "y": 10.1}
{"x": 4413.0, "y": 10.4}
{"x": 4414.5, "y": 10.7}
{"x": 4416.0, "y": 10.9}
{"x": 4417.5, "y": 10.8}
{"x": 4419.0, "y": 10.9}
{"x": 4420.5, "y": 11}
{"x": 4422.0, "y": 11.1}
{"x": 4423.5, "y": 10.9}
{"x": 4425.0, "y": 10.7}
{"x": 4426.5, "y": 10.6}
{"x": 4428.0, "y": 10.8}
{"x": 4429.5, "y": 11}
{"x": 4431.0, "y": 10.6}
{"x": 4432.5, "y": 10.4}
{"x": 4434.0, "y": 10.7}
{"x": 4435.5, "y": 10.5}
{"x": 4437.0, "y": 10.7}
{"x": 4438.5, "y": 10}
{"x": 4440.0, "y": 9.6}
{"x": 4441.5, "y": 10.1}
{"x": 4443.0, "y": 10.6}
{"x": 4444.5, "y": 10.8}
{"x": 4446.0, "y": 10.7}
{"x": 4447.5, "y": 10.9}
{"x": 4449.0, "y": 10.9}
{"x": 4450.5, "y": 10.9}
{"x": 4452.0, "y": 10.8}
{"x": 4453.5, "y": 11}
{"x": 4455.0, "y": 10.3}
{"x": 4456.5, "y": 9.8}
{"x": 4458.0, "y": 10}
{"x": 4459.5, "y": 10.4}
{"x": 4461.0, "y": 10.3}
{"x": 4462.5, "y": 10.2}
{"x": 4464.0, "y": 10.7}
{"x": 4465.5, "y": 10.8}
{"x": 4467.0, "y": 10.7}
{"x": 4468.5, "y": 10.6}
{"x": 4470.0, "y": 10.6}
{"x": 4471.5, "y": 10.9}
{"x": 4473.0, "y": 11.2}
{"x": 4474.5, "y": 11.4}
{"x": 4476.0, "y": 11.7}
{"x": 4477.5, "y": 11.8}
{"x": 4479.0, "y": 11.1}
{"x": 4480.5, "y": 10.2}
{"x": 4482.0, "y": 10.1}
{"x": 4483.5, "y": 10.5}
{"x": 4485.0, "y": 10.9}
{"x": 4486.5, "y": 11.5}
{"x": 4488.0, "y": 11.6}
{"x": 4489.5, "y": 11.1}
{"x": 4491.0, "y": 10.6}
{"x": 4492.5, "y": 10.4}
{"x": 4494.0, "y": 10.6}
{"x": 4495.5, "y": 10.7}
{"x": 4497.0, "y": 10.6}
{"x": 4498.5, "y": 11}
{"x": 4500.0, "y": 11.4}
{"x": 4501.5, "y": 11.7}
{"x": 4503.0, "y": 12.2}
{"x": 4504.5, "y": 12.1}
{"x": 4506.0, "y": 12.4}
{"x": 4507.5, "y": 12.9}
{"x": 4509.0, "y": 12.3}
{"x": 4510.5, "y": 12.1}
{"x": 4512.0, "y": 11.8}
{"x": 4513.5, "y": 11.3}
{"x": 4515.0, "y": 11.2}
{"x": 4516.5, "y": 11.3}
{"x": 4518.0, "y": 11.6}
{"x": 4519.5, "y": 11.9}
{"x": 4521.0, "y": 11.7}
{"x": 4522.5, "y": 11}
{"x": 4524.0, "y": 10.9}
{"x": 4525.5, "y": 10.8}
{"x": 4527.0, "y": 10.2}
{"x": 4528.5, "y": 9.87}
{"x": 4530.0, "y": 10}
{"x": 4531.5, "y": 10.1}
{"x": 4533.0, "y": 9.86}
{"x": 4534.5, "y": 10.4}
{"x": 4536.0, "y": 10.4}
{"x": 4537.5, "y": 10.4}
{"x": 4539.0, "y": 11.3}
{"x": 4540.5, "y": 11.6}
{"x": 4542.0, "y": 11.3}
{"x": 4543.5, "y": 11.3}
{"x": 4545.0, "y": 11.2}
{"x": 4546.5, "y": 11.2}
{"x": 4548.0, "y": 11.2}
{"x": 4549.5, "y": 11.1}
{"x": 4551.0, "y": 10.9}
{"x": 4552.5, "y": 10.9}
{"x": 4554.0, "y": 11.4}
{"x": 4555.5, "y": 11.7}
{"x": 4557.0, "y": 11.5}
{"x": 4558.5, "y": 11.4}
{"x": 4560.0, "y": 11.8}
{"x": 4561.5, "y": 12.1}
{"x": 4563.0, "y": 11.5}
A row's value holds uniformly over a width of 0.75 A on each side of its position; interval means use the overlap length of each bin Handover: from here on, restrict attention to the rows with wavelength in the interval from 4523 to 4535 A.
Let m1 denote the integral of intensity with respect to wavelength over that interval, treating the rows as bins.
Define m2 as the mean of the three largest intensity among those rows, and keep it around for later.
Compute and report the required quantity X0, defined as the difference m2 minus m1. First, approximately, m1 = 123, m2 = 10.7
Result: -113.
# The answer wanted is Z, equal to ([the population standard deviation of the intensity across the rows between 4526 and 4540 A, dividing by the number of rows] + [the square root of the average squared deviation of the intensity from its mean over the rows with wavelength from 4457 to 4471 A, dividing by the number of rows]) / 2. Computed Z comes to 0.33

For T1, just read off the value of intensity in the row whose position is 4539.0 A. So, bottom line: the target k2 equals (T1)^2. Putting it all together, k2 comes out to 128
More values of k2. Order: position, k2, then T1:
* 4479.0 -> 123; 11.1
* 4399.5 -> 102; 10.1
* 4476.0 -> 137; 11.7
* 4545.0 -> 125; 11.2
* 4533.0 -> 97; 9.86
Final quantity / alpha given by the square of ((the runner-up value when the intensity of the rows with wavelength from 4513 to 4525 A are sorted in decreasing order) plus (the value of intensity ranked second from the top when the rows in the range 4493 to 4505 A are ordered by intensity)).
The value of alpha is 566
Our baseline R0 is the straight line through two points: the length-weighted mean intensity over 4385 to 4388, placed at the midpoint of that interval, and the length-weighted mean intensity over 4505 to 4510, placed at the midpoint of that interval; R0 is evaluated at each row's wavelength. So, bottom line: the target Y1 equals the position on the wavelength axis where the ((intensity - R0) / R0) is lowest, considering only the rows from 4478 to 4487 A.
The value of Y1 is 4482.0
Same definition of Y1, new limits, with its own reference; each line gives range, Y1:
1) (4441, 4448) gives 4441.5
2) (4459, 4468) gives 4462.5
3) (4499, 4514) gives 4513.5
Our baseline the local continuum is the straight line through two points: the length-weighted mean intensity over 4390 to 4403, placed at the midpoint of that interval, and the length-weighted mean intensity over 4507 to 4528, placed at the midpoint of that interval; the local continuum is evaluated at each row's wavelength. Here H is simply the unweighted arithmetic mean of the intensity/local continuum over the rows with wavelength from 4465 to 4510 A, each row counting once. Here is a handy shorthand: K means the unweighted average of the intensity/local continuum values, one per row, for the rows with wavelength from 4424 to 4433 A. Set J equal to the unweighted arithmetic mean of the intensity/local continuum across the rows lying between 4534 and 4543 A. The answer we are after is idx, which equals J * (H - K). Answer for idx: -0.014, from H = 1.005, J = 0.932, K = 1.02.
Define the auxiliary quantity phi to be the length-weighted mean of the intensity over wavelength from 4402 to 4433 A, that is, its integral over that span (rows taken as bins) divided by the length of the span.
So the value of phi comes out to 10.4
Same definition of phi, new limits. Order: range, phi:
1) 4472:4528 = 11.3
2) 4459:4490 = 10.9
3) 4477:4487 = 10.8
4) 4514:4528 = 11.2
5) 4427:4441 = 10.5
